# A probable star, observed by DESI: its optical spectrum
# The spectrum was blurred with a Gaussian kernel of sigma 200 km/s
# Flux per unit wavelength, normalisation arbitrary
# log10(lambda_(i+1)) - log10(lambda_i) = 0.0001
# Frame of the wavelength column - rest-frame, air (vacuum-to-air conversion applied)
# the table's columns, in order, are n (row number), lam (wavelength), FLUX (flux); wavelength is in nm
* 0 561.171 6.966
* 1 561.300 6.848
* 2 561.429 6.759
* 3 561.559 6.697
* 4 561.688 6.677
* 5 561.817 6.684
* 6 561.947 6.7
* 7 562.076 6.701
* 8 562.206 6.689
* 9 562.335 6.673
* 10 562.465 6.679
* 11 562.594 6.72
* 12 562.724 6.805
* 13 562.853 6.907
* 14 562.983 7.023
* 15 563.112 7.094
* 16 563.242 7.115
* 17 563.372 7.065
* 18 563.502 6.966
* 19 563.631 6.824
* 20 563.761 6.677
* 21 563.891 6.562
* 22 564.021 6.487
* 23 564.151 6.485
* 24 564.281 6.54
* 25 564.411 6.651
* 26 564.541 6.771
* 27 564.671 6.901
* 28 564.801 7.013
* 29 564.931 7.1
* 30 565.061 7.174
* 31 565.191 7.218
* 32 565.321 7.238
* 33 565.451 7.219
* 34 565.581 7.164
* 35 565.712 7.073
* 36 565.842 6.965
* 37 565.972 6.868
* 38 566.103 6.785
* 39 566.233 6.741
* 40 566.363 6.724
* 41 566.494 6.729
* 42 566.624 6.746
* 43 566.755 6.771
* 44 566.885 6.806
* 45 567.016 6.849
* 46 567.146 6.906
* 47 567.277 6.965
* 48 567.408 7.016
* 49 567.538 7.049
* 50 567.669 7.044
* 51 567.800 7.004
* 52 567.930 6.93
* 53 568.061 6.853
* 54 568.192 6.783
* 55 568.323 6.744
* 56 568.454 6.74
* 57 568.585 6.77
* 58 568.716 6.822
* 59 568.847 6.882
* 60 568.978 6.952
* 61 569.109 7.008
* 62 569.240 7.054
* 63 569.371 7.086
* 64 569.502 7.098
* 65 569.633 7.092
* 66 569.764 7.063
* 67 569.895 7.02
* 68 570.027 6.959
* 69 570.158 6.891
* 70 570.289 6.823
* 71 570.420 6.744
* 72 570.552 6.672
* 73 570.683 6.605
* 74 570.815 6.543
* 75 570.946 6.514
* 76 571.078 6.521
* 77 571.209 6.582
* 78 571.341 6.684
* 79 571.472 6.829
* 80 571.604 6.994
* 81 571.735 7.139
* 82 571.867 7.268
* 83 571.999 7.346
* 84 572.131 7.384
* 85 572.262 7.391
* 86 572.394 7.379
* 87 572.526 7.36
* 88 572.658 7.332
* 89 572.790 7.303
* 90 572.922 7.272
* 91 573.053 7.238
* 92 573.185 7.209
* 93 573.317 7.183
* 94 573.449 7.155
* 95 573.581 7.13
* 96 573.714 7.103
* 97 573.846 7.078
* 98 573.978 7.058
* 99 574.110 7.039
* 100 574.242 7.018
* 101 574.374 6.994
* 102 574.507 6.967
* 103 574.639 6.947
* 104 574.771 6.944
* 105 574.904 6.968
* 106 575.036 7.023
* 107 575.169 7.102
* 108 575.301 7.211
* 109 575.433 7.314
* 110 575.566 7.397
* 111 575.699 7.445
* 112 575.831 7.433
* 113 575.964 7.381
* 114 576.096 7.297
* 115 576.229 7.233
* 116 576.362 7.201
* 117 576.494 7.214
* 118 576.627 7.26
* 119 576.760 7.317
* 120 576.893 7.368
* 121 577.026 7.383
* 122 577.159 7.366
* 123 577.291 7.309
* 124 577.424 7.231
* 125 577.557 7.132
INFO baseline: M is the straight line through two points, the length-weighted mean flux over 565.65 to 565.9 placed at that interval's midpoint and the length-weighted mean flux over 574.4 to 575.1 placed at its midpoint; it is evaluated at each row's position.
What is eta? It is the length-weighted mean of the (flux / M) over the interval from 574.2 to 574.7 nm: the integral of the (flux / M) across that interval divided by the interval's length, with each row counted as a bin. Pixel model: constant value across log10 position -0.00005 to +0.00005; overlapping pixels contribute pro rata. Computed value 1.00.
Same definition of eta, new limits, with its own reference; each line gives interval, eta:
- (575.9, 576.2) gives 1.05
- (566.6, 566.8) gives 0.96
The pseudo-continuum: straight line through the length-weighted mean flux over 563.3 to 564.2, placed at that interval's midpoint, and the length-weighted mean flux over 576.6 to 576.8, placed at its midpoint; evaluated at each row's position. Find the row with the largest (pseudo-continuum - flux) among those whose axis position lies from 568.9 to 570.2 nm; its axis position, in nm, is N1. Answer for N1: 570.158 nm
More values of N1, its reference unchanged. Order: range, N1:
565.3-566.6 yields 566.494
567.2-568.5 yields 568.454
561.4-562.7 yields 562.335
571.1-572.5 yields 571.209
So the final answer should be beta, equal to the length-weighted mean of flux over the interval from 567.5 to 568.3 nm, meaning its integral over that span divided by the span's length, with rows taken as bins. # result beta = 6.93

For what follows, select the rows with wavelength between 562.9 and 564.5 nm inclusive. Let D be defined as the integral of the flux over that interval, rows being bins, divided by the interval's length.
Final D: 6.79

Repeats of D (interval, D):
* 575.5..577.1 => 7.33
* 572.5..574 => 7.20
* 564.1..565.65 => 6.96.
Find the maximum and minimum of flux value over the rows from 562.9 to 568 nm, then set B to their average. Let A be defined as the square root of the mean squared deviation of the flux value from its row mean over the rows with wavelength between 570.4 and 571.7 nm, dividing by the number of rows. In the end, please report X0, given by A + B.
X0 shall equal 7.01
